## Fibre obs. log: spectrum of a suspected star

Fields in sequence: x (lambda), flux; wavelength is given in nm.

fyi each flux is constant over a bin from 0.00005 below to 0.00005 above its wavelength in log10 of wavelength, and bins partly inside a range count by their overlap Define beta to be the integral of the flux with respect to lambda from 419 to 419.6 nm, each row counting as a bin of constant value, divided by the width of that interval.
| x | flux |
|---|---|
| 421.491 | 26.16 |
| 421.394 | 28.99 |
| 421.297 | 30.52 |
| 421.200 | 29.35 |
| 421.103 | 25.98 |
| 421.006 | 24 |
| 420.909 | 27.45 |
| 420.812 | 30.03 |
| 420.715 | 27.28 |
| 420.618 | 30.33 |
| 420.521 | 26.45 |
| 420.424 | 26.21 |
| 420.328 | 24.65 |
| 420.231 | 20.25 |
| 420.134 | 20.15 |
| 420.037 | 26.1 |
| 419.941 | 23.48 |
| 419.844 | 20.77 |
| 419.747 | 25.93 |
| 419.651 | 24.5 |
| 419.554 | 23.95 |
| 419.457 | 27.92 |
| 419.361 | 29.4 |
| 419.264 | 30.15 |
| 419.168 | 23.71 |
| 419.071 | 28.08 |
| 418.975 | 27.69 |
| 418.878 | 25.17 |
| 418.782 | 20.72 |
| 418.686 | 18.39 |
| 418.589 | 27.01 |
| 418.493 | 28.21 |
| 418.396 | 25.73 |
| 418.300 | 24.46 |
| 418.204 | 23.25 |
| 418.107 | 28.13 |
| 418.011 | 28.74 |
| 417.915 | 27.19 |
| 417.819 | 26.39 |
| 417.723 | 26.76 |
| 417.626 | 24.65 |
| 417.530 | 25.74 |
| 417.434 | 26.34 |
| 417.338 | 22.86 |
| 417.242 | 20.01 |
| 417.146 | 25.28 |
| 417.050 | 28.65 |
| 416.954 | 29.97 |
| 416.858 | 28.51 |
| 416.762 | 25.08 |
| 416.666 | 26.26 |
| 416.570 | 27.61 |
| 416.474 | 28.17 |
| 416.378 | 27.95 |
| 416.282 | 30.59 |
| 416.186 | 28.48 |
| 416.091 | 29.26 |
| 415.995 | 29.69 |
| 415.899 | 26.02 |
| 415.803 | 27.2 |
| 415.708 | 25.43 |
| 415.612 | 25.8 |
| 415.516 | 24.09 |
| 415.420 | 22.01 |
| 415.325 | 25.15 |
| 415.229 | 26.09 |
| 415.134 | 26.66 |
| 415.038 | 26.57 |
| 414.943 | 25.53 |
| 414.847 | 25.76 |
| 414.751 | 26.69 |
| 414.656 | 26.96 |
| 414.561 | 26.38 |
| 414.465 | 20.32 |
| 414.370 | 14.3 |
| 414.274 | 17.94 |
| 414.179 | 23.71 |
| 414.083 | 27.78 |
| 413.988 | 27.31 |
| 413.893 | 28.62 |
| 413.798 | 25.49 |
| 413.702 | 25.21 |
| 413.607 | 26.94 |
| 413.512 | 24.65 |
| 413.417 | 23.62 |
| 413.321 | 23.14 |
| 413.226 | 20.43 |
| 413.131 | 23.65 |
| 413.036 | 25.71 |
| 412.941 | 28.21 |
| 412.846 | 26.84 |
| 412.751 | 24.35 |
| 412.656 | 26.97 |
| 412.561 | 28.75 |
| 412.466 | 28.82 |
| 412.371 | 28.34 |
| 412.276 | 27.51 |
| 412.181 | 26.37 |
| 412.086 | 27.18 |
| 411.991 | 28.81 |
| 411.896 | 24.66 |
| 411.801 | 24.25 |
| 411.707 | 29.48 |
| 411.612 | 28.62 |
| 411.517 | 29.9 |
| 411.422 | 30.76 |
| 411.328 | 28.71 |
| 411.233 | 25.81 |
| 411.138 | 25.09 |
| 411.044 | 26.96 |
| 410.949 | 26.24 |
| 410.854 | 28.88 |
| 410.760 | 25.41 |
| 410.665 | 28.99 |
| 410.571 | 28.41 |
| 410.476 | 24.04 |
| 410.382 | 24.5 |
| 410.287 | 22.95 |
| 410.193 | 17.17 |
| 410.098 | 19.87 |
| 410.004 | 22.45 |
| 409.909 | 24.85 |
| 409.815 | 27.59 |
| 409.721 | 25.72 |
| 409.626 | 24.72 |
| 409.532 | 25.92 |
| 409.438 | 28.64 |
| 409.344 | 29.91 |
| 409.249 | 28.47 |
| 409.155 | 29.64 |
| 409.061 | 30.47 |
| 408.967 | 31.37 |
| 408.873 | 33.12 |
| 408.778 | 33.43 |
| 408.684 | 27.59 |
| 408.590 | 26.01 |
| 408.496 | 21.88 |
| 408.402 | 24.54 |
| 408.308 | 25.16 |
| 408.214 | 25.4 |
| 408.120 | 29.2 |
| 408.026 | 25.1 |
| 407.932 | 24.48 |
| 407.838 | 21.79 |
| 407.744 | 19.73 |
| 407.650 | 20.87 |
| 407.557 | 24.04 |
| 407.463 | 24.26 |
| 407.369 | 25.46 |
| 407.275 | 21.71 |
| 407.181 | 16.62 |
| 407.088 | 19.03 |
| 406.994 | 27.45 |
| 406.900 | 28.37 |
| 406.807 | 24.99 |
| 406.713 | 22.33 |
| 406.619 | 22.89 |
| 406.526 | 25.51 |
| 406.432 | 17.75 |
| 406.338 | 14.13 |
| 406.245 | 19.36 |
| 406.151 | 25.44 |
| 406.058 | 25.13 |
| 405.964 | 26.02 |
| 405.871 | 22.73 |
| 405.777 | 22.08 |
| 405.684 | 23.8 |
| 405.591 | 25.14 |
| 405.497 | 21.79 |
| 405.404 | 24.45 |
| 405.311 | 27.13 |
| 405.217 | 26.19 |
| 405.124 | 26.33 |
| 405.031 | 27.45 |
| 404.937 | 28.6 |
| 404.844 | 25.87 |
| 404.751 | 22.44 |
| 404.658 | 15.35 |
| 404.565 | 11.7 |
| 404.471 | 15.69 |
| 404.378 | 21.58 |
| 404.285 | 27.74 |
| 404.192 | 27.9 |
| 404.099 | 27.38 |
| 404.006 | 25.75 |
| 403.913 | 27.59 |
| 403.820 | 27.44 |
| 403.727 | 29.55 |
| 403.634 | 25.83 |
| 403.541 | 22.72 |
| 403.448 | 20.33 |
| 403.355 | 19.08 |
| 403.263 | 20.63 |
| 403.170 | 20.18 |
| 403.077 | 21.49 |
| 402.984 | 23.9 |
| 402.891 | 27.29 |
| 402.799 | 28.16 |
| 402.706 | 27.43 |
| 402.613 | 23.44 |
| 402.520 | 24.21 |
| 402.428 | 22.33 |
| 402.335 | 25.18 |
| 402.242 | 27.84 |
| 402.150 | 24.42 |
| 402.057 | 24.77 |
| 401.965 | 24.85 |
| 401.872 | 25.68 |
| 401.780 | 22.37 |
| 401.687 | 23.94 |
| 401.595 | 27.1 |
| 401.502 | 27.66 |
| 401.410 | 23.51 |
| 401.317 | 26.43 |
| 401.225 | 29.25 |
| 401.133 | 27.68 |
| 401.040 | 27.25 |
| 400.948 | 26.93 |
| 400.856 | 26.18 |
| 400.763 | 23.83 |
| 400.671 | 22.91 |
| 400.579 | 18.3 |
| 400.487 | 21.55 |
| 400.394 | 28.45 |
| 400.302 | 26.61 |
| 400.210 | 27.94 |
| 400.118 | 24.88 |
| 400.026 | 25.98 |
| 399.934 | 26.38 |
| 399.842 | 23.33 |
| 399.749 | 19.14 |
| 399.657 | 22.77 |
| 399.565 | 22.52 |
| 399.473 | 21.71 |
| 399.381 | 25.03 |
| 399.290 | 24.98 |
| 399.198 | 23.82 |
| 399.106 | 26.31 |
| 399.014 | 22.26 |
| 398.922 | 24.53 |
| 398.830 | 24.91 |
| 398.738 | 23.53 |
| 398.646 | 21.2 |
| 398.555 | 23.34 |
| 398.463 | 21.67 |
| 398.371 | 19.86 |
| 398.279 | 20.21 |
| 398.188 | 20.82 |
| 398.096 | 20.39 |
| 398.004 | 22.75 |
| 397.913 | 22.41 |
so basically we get 27.2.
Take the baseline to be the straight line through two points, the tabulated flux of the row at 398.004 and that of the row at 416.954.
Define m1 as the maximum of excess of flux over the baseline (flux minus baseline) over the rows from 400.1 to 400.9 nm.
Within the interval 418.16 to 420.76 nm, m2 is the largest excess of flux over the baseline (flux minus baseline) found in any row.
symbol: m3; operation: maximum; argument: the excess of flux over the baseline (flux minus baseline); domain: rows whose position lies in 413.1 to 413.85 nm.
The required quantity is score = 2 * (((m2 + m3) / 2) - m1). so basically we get -12.0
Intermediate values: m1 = 4.8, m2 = -1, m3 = -2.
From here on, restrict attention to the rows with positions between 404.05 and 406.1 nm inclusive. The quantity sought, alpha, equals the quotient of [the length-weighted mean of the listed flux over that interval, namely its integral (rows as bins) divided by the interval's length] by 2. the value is 11.9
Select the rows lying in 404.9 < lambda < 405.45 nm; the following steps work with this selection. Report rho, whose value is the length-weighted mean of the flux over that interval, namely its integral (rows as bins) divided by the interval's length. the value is 27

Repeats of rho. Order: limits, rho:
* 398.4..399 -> 23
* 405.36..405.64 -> 24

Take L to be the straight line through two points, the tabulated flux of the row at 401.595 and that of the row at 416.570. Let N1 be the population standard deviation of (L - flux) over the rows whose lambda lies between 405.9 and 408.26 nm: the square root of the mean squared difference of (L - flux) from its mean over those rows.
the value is 3.6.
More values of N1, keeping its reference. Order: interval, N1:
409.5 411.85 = 3.1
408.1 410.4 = 3.9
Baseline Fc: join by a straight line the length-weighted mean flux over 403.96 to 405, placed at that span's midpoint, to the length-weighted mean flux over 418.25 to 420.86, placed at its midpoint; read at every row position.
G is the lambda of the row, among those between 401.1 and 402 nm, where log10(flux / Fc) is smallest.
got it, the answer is 401.780 nm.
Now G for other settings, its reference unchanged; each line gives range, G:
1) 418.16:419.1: 418.686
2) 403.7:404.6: 404.565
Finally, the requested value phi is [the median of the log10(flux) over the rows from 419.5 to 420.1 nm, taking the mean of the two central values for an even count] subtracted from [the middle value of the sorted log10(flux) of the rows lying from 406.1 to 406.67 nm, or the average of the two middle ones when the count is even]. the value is -0.06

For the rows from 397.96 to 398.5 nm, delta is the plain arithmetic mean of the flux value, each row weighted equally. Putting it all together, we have 21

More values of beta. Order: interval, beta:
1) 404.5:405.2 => 22.5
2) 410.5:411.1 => 27.3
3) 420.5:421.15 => 27.4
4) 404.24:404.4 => 25.1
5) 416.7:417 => 27.8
